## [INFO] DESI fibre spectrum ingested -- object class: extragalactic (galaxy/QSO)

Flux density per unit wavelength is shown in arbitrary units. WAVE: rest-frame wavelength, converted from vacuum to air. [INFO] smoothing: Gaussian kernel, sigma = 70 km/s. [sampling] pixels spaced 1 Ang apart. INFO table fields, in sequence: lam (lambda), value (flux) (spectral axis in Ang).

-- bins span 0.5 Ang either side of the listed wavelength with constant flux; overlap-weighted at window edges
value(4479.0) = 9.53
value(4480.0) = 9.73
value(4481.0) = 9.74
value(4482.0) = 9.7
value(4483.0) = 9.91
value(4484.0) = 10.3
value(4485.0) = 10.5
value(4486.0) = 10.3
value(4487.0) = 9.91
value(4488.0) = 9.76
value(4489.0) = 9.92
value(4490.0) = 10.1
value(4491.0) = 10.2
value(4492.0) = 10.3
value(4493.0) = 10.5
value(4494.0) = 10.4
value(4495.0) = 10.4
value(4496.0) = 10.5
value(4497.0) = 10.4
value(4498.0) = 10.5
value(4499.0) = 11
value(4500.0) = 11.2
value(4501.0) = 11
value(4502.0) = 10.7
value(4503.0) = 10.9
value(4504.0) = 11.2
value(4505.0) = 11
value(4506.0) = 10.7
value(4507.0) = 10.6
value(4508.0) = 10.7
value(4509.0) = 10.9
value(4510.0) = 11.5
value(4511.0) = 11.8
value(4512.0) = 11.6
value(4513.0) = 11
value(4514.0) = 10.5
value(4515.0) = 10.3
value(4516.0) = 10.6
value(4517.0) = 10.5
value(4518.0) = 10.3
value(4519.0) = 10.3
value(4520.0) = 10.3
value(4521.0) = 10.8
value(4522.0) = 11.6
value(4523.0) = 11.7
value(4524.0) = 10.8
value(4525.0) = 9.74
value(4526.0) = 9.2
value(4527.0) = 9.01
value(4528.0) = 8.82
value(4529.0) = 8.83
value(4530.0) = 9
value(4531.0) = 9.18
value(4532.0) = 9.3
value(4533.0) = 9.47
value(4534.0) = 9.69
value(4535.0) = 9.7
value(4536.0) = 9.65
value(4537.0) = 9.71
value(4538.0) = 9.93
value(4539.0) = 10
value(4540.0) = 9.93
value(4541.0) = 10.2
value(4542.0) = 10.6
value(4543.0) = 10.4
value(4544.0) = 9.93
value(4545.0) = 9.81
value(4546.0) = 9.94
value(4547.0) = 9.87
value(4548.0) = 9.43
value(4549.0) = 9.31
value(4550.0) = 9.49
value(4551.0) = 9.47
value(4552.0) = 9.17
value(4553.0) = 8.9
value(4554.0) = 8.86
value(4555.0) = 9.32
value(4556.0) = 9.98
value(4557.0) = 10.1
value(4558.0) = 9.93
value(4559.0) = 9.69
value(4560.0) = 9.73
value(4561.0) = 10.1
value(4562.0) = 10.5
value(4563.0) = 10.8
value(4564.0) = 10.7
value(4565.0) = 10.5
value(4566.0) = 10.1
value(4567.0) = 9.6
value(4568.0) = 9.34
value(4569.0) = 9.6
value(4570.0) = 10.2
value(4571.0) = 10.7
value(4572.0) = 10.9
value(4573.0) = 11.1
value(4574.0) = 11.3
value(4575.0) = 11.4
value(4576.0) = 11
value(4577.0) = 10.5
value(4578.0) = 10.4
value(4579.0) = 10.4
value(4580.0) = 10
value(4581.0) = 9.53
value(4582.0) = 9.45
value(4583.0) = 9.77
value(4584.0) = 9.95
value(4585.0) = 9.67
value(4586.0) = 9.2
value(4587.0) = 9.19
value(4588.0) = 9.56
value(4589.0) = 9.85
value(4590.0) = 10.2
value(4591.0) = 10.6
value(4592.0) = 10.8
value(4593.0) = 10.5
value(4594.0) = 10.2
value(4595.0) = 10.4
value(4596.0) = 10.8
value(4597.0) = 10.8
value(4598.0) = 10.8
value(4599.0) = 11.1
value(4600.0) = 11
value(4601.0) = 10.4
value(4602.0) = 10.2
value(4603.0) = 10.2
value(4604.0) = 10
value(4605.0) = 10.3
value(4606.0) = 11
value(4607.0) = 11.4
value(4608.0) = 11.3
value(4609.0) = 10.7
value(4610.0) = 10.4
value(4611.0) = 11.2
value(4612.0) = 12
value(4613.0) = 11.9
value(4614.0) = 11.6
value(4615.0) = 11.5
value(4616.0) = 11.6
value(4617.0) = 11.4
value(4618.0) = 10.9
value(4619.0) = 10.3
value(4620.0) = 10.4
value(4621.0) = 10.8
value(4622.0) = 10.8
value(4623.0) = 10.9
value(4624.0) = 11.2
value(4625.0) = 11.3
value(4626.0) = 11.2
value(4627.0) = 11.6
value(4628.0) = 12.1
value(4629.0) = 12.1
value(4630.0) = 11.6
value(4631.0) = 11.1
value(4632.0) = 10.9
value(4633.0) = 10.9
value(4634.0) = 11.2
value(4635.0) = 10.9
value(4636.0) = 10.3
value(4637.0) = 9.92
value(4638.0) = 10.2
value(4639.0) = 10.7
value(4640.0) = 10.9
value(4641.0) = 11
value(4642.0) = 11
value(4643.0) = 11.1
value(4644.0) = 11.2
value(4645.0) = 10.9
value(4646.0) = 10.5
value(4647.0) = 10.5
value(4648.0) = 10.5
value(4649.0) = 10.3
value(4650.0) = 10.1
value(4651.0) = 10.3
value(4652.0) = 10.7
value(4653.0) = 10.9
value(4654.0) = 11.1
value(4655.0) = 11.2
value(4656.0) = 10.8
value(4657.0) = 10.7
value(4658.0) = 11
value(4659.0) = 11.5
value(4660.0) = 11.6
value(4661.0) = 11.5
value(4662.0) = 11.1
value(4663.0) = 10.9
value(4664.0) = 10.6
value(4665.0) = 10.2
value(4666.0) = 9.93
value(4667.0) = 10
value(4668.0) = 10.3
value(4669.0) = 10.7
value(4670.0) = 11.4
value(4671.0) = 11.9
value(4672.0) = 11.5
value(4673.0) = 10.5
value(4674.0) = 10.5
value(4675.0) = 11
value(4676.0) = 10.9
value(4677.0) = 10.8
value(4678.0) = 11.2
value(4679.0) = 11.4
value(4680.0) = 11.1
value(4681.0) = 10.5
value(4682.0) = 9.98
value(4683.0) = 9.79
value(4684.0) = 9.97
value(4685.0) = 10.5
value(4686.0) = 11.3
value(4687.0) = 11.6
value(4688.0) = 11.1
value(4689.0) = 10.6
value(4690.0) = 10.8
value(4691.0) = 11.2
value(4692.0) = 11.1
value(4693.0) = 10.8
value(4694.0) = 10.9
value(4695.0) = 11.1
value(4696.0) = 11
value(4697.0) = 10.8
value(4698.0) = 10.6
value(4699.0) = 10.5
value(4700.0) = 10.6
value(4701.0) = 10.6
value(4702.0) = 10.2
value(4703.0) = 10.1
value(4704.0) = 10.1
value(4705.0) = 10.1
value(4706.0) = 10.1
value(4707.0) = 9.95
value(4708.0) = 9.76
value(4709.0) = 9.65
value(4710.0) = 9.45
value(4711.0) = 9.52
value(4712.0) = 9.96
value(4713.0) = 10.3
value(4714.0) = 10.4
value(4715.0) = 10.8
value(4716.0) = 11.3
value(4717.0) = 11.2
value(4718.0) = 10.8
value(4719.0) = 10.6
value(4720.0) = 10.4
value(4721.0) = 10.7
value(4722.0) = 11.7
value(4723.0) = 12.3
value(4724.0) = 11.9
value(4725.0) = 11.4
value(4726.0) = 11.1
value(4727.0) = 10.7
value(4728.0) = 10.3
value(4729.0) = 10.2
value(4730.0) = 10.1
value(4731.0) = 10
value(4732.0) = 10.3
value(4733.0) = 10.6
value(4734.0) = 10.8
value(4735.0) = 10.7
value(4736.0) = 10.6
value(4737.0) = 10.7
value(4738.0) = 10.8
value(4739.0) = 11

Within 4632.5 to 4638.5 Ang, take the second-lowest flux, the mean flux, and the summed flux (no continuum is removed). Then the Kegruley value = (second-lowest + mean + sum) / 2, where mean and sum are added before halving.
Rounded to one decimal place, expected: 42.1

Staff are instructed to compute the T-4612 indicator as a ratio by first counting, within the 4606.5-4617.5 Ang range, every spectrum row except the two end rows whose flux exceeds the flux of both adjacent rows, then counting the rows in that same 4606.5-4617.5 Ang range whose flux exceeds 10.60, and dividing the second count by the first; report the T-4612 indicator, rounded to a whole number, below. 5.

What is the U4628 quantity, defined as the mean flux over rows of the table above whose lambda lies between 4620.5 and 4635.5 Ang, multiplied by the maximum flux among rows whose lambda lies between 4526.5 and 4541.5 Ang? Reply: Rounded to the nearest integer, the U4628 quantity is 115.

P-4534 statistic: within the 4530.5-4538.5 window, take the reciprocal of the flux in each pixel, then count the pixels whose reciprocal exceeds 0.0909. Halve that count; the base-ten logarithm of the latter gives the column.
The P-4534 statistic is 0.60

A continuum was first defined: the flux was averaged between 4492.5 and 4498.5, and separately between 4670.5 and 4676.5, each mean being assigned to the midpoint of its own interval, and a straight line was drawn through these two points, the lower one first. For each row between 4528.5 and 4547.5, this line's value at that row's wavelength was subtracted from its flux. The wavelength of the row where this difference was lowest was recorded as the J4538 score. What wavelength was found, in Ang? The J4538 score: 4529.0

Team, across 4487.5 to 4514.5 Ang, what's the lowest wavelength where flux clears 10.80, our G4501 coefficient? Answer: 4499.0 Ang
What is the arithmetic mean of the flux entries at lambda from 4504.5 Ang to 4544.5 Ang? 10.2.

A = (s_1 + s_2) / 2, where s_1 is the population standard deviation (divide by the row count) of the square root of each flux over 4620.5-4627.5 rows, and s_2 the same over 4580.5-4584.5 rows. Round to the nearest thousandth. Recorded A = 0.036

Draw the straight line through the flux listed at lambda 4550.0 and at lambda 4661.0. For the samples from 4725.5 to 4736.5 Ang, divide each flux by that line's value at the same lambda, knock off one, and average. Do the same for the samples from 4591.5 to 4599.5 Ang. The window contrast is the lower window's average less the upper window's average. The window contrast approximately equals 0.21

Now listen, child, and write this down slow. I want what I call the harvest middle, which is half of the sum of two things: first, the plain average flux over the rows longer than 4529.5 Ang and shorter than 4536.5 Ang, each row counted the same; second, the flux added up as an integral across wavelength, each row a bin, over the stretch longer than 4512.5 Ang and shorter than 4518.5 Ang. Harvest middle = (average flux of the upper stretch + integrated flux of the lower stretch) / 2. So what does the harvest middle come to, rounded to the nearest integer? 36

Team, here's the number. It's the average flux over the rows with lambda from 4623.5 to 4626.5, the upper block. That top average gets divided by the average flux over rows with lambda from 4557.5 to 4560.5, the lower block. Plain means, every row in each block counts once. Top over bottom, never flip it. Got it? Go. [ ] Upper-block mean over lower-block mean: 1.15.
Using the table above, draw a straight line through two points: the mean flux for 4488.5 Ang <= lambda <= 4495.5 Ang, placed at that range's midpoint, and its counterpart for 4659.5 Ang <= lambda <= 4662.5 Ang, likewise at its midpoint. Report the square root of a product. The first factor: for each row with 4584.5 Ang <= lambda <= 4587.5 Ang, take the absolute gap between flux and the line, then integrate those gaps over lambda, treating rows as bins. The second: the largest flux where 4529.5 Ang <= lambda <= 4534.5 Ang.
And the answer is 6.7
